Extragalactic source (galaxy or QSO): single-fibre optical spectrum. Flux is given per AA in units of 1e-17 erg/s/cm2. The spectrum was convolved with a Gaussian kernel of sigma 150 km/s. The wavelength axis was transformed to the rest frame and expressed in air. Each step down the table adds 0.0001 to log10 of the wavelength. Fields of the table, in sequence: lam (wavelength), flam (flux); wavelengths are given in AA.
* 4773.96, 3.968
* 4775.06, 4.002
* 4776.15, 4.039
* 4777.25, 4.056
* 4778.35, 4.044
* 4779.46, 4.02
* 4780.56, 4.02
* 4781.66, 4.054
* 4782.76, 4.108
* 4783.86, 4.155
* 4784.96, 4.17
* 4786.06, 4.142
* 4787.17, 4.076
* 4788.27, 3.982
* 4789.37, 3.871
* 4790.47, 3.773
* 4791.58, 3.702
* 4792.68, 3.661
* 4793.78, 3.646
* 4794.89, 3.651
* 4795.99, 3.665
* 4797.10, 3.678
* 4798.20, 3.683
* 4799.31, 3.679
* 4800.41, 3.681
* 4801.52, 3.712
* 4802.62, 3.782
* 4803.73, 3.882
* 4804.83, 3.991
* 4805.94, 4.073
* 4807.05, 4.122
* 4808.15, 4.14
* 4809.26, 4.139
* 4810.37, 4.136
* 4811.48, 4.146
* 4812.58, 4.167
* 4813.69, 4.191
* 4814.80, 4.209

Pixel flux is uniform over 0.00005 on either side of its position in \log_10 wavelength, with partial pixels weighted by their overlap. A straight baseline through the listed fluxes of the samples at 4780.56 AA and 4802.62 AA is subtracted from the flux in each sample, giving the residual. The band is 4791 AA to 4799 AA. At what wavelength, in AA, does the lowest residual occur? 4793.78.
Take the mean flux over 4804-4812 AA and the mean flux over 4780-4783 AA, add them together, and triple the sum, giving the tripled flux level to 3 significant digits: 24.5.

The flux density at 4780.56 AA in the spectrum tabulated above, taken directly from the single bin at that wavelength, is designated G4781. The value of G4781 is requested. 4.02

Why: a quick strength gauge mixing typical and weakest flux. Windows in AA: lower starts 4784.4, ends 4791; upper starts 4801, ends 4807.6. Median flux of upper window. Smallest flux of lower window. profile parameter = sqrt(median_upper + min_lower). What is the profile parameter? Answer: 2.78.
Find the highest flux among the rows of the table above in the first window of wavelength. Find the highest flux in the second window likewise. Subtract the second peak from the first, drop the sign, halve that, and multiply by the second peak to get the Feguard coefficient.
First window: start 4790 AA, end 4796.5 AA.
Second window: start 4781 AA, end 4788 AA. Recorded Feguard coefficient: 0.8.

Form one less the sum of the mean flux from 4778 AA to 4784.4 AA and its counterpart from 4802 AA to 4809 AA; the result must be -7.07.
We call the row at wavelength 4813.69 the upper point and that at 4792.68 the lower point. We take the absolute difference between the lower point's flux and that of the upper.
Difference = 0.53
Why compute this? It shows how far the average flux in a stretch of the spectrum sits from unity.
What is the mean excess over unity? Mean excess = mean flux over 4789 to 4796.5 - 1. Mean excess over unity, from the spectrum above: 2.7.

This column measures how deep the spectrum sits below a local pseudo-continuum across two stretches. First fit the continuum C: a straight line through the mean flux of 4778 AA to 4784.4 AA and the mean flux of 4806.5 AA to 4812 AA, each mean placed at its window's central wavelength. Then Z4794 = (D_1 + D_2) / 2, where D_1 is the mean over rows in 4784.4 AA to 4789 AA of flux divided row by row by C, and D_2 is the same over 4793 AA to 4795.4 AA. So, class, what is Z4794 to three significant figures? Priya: 0.946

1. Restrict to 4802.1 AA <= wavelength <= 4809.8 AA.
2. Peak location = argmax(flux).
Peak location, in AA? 4808.15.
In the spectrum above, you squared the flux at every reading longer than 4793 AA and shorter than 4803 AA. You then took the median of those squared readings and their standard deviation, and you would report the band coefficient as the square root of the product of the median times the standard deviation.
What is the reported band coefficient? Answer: 2.0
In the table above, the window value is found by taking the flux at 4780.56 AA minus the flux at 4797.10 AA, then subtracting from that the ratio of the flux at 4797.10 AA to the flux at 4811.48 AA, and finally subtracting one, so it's -1.55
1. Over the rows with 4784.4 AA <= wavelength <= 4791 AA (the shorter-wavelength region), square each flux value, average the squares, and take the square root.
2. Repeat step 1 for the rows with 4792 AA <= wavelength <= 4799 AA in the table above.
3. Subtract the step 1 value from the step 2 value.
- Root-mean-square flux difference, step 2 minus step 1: -0.34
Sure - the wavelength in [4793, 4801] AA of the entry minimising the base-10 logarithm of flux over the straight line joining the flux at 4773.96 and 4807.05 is 4793.78 AA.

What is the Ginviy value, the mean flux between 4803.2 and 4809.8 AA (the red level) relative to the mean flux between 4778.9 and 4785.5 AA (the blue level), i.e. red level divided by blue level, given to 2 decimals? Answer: 0.99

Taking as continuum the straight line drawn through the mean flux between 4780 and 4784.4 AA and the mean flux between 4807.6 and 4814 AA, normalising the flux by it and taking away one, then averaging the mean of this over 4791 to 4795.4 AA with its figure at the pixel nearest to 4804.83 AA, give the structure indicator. -0.072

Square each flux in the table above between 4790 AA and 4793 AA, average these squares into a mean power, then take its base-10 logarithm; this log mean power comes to 1.14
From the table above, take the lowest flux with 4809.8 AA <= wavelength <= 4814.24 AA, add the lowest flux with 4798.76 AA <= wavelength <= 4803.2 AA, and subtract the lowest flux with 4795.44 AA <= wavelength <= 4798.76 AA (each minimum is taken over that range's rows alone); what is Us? 4.15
